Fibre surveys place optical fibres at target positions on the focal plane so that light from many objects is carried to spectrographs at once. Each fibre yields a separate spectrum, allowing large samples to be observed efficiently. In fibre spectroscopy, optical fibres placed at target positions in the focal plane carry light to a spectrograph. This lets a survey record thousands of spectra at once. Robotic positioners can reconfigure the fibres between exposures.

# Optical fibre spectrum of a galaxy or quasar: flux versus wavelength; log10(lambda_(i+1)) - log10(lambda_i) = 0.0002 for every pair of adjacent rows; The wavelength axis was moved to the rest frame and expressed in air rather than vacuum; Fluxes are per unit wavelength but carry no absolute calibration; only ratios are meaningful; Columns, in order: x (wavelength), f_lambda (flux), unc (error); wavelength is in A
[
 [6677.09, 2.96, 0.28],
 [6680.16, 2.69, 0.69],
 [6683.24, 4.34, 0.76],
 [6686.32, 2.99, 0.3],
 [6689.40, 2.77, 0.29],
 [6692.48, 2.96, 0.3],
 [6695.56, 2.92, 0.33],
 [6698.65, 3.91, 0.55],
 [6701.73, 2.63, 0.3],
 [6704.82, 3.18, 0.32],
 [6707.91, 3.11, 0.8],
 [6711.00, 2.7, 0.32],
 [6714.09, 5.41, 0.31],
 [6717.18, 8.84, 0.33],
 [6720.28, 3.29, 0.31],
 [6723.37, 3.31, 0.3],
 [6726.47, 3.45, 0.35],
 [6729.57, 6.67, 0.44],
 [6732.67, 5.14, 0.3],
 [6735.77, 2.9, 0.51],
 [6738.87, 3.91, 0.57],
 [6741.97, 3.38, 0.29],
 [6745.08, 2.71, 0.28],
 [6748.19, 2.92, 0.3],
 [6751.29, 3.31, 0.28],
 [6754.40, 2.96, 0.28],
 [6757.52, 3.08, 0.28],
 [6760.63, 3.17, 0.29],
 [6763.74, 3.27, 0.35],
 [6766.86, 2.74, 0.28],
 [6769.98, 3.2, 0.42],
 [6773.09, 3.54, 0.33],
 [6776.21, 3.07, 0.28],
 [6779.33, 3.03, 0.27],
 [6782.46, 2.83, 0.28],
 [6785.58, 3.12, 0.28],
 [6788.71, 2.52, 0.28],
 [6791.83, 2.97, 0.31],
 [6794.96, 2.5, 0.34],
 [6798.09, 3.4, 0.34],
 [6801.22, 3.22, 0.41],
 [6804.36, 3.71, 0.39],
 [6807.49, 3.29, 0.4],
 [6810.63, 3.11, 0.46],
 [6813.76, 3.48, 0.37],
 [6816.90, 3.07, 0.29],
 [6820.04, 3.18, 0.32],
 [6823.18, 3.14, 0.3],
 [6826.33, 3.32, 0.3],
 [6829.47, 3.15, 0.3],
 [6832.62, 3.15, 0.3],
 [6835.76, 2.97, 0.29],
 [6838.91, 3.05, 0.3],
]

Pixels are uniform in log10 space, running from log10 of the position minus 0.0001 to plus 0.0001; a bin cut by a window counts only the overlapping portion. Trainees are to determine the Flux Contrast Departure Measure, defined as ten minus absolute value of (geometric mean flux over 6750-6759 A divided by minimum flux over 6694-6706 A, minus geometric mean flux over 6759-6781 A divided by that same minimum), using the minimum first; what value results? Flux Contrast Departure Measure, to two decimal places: 9.99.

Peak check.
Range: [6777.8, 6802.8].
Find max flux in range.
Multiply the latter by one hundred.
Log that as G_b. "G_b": 340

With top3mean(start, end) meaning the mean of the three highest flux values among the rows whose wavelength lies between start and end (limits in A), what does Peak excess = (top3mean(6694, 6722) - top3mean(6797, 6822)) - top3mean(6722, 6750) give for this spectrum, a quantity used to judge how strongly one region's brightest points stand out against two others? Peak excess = -2.7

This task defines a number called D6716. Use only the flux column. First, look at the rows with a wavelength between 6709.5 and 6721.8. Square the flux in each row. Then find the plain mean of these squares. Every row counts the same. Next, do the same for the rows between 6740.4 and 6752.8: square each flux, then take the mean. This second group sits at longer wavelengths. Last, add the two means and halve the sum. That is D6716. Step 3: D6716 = 20.5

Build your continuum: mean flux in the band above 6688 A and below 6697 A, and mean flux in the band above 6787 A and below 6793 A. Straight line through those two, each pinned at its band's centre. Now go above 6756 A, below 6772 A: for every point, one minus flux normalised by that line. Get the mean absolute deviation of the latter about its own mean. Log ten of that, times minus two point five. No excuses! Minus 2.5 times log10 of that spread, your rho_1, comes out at 3.19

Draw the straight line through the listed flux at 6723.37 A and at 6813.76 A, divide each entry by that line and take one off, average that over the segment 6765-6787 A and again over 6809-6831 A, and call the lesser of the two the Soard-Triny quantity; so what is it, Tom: -0.10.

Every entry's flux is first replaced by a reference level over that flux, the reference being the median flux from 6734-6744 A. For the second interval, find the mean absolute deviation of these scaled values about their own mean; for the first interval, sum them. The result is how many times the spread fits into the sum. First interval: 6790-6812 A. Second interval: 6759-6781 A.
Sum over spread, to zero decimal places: 126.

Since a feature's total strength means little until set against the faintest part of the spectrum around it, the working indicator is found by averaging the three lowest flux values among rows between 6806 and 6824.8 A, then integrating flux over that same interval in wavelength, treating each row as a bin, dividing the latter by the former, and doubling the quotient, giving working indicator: 38.9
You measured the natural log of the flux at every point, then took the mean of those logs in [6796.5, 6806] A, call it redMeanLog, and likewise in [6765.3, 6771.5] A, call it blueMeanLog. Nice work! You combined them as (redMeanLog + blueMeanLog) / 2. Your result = 1.16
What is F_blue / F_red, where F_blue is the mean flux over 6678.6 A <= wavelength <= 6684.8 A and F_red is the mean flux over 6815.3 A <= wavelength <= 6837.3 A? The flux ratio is 1.1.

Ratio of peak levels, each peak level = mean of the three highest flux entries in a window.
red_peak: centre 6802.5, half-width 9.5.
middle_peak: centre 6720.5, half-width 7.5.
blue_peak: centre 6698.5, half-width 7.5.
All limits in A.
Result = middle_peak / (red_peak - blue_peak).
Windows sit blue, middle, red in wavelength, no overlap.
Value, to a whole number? 51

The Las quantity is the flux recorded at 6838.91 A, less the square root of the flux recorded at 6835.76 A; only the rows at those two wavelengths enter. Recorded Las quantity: 1.33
